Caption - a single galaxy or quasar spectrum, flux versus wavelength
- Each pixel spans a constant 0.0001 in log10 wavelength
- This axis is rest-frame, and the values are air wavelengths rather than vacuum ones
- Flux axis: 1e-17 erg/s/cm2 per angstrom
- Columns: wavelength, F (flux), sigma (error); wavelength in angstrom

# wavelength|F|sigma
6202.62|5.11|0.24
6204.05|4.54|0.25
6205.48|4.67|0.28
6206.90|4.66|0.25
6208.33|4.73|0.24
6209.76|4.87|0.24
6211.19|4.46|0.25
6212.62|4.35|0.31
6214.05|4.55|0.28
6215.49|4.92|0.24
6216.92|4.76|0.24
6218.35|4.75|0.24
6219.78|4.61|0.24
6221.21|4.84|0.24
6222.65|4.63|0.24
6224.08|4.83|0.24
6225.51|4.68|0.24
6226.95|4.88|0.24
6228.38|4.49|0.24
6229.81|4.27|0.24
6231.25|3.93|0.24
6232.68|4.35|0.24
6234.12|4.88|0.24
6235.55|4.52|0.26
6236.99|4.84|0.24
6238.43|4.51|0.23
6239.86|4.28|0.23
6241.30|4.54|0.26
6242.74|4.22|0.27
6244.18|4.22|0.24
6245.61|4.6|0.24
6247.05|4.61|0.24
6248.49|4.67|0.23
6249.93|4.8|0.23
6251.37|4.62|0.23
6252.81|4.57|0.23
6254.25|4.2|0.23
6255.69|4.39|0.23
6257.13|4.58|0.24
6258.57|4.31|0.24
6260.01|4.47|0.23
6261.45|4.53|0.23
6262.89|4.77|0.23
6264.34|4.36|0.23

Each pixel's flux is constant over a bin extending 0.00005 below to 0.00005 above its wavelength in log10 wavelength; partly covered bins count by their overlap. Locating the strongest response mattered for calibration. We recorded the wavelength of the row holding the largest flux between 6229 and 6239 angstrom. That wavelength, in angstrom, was 6234.12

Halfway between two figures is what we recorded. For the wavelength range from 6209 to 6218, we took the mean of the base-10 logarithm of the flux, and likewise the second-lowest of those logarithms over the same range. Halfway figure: 0.658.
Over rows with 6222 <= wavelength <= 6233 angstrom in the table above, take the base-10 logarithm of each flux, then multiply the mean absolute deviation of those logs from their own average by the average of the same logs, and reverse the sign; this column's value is -0.016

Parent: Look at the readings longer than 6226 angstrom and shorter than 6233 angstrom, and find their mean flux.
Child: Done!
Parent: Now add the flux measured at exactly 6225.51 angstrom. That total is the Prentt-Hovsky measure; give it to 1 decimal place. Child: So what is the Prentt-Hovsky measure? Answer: 9.1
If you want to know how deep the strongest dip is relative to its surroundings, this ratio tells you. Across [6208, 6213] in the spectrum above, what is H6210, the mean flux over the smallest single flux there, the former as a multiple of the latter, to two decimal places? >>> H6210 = 1.06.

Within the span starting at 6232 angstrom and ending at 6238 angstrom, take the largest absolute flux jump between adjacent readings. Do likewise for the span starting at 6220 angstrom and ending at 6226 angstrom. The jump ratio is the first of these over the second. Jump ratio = 2.5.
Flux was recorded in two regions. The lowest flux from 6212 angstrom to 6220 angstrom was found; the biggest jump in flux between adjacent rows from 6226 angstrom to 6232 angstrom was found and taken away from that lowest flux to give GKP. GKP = 3.96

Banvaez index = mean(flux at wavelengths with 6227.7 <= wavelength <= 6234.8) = 4.4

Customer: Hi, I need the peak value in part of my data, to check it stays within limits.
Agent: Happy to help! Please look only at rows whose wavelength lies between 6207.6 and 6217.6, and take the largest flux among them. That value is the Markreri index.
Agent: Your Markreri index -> 4.92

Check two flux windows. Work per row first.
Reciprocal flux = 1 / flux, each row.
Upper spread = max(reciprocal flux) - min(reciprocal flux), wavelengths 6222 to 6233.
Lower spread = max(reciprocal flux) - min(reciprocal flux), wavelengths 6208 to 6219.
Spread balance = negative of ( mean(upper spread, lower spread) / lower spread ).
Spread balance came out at -1.4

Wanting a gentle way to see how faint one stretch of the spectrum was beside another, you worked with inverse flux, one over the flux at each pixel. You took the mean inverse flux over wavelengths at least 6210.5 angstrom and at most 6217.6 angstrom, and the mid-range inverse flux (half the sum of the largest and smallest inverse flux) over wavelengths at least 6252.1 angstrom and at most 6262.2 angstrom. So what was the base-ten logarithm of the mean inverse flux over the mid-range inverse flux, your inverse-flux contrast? -0.021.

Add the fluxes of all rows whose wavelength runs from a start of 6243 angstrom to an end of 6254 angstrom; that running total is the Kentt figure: 32.1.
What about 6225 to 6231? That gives 18.3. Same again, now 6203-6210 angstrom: 23.5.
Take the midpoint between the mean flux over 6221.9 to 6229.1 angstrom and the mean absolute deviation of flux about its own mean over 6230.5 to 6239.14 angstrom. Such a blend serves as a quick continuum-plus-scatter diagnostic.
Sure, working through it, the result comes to 2.47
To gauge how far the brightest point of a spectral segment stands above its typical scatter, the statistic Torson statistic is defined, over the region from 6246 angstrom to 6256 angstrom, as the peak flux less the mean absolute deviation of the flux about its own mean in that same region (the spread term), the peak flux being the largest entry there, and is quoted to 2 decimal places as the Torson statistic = 4.65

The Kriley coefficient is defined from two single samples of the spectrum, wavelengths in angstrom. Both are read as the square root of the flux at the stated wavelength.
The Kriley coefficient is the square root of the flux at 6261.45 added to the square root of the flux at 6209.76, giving 4.34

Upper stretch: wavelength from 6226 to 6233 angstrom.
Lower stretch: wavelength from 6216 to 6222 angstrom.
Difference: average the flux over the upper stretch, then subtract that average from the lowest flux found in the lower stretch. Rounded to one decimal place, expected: 0.2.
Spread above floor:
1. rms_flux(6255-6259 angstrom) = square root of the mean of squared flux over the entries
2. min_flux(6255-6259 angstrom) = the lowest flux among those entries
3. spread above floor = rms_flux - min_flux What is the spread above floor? 0.12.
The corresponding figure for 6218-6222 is 0.12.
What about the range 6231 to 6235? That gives 0.47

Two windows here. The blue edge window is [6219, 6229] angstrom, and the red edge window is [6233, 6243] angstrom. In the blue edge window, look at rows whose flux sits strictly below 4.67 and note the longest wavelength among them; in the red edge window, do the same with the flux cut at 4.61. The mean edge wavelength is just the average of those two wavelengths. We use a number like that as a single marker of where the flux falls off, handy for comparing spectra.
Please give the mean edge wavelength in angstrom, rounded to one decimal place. 6235.6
